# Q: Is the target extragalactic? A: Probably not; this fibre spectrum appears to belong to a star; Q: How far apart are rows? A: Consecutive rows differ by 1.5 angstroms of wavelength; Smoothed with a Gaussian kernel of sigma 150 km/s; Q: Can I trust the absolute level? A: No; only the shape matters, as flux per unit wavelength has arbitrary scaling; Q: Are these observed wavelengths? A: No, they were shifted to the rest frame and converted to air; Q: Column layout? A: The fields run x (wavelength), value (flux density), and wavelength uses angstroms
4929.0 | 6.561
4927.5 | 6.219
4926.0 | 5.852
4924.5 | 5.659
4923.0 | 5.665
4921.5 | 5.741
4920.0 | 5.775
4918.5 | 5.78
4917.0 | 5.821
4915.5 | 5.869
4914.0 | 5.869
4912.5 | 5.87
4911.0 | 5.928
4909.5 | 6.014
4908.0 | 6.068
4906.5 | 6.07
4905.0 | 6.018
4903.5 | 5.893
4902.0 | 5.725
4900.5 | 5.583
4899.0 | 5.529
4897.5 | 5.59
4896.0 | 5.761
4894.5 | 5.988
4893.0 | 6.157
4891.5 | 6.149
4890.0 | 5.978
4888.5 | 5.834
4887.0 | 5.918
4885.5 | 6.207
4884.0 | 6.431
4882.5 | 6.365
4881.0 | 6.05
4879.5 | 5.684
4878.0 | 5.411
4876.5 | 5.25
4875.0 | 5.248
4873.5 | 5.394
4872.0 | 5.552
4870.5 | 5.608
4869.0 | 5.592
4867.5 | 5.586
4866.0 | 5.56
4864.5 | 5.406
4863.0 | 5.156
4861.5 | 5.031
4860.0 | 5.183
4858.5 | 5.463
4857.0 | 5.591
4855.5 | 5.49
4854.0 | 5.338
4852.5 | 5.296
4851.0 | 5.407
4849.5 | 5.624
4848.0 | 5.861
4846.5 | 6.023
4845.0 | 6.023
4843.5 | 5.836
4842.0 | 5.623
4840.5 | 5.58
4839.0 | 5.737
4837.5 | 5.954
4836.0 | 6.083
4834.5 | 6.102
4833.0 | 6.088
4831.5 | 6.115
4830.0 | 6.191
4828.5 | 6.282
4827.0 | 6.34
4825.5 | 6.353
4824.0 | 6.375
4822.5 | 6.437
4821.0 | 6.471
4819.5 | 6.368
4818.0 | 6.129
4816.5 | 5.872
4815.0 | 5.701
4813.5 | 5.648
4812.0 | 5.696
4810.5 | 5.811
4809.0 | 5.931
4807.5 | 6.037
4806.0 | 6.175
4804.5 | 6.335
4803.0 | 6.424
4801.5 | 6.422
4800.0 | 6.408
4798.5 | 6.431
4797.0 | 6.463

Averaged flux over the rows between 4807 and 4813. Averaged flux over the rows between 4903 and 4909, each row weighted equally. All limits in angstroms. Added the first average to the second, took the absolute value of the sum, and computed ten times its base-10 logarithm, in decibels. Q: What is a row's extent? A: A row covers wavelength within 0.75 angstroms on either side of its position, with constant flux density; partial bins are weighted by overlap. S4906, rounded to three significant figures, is 10.7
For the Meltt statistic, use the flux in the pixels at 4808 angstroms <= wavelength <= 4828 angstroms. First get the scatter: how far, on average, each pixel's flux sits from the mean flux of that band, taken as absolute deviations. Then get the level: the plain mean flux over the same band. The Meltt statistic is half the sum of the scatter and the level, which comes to 3.19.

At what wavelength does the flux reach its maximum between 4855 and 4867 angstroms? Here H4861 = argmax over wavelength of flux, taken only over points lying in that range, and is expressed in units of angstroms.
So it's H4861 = 4857.0 angstroms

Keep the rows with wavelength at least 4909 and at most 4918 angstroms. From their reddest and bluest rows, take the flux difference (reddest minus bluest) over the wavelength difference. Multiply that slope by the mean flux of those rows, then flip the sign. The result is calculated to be 0.15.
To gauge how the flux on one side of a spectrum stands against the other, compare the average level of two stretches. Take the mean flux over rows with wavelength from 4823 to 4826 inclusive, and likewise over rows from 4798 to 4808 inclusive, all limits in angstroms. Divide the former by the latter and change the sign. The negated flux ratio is -1.01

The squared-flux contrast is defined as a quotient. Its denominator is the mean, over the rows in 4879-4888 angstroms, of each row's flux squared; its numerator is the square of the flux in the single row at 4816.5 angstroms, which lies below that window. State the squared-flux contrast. 0.92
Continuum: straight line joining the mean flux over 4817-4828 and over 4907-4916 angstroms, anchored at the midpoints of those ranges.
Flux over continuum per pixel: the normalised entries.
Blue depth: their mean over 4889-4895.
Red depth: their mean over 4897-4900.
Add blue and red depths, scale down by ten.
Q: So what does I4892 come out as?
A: 0.193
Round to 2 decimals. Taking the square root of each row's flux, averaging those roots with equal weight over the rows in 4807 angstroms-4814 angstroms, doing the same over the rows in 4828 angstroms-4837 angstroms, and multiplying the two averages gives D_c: 5.98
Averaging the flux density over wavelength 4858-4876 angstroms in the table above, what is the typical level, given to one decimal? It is 5.4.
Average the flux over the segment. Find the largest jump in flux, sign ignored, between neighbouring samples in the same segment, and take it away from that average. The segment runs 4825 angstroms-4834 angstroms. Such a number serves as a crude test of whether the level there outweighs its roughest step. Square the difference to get 38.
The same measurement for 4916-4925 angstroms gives 32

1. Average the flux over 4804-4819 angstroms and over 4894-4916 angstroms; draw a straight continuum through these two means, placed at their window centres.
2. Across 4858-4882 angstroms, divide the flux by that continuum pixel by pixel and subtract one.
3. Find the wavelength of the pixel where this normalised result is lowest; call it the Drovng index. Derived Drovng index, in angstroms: 4861.5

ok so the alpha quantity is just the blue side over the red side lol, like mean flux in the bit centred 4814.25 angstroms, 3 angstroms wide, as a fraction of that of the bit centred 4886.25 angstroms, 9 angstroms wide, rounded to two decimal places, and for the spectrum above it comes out 0.93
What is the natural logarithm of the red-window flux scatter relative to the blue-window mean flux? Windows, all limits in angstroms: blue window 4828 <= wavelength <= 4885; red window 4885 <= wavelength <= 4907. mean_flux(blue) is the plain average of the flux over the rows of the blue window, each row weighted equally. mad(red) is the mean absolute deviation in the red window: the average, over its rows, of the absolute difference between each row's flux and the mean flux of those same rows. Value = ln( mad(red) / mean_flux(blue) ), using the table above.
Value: -3.5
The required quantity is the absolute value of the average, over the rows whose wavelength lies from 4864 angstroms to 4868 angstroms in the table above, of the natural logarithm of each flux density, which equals 1.71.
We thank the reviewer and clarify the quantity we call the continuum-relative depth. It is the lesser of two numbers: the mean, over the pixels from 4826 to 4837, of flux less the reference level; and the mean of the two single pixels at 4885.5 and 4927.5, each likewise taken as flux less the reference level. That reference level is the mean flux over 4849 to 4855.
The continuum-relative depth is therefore 0.76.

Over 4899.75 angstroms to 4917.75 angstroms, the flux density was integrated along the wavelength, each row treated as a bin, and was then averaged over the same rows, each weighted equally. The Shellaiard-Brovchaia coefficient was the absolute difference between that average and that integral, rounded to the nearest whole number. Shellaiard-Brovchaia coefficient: 100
